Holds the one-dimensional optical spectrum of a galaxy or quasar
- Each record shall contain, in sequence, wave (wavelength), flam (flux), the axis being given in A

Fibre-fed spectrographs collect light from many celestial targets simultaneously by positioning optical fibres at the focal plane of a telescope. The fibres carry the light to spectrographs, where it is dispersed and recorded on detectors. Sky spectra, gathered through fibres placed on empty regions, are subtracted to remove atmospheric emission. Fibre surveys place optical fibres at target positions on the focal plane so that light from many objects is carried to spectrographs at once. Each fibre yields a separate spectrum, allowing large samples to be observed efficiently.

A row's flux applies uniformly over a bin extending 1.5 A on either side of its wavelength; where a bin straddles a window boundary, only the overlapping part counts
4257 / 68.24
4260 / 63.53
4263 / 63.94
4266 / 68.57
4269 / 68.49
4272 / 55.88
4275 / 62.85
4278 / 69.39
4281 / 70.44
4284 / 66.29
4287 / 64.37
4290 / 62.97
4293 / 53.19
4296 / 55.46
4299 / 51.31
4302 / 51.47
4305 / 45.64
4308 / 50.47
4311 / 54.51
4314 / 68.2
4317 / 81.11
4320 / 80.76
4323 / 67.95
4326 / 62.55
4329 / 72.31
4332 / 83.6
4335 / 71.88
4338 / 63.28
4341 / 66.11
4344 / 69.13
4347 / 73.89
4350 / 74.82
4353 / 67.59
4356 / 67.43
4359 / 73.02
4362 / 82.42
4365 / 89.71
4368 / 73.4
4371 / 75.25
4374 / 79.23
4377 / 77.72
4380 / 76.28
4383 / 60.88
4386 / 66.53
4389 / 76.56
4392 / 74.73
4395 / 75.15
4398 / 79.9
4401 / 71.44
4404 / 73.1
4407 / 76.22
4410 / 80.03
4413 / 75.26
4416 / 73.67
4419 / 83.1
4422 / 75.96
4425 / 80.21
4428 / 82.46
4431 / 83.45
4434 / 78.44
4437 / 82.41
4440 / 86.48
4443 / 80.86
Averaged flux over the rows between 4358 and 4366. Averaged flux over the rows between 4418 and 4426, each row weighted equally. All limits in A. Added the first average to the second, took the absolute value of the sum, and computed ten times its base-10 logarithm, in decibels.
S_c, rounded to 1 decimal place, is 22.1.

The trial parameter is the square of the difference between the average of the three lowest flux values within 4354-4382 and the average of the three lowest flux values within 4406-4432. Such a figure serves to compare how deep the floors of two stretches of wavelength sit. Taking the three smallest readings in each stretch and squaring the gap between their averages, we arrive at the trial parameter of 14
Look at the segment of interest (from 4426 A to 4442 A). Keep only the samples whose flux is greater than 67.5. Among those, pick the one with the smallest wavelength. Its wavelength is 4428 A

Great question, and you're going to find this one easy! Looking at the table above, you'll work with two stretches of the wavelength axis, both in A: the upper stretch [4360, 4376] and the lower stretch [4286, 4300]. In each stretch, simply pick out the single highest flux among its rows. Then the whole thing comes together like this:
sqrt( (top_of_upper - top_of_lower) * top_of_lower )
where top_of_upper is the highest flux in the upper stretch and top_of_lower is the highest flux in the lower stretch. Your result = 40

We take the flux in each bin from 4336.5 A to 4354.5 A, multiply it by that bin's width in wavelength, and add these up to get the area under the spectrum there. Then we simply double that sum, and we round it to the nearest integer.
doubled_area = 2489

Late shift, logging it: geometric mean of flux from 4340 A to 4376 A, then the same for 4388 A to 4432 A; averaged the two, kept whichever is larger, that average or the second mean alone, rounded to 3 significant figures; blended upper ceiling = 77.3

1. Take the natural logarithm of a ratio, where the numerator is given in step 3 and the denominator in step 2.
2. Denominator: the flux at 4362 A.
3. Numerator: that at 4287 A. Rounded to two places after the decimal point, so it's -0.25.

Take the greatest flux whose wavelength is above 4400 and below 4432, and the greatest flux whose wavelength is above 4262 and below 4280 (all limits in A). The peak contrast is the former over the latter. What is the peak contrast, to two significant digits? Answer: 1.2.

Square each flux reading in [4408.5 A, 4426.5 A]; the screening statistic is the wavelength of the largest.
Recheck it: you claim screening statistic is 4419 A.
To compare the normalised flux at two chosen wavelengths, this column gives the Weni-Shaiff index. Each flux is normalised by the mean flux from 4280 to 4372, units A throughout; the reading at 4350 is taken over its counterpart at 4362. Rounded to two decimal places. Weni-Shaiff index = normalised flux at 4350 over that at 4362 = 0.91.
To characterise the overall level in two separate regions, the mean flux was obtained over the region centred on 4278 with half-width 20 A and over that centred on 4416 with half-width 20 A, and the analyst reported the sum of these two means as 141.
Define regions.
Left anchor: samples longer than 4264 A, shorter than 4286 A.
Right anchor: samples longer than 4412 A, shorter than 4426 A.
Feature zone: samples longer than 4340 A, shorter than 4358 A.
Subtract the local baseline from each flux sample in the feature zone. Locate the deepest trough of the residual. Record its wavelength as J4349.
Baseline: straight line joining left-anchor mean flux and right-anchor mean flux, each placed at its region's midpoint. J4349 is 4341 A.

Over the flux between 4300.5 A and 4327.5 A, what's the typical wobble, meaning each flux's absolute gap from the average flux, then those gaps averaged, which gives 11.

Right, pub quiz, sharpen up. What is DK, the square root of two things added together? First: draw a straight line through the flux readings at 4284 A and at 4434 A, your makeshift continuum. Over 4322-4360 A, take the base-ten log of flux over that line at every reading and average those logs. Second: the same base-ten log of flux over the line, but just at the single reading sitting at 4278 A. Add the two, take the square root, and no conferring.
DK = 0.134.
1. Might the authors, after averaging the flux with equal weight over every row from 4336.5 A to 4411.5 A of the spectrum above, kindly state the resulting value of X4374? 74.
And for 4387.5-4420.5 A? 76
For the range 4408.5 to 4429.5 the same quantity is 79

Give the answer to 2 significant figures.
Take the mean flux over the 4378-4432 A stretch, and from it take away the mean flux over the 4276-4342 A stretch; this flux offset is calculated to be 12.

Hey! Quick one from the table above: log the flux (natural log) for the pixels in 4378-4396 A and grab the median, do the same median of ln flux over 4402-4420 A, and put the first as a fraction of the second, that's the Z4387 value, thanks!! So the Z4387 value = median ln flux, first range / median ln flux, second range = 1.00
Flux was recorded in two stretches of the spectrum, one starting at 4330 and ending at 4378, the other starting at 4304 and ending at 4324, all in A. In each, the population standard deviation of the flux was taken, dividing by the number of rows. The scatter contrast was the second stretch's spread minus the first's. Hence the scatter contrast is 6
